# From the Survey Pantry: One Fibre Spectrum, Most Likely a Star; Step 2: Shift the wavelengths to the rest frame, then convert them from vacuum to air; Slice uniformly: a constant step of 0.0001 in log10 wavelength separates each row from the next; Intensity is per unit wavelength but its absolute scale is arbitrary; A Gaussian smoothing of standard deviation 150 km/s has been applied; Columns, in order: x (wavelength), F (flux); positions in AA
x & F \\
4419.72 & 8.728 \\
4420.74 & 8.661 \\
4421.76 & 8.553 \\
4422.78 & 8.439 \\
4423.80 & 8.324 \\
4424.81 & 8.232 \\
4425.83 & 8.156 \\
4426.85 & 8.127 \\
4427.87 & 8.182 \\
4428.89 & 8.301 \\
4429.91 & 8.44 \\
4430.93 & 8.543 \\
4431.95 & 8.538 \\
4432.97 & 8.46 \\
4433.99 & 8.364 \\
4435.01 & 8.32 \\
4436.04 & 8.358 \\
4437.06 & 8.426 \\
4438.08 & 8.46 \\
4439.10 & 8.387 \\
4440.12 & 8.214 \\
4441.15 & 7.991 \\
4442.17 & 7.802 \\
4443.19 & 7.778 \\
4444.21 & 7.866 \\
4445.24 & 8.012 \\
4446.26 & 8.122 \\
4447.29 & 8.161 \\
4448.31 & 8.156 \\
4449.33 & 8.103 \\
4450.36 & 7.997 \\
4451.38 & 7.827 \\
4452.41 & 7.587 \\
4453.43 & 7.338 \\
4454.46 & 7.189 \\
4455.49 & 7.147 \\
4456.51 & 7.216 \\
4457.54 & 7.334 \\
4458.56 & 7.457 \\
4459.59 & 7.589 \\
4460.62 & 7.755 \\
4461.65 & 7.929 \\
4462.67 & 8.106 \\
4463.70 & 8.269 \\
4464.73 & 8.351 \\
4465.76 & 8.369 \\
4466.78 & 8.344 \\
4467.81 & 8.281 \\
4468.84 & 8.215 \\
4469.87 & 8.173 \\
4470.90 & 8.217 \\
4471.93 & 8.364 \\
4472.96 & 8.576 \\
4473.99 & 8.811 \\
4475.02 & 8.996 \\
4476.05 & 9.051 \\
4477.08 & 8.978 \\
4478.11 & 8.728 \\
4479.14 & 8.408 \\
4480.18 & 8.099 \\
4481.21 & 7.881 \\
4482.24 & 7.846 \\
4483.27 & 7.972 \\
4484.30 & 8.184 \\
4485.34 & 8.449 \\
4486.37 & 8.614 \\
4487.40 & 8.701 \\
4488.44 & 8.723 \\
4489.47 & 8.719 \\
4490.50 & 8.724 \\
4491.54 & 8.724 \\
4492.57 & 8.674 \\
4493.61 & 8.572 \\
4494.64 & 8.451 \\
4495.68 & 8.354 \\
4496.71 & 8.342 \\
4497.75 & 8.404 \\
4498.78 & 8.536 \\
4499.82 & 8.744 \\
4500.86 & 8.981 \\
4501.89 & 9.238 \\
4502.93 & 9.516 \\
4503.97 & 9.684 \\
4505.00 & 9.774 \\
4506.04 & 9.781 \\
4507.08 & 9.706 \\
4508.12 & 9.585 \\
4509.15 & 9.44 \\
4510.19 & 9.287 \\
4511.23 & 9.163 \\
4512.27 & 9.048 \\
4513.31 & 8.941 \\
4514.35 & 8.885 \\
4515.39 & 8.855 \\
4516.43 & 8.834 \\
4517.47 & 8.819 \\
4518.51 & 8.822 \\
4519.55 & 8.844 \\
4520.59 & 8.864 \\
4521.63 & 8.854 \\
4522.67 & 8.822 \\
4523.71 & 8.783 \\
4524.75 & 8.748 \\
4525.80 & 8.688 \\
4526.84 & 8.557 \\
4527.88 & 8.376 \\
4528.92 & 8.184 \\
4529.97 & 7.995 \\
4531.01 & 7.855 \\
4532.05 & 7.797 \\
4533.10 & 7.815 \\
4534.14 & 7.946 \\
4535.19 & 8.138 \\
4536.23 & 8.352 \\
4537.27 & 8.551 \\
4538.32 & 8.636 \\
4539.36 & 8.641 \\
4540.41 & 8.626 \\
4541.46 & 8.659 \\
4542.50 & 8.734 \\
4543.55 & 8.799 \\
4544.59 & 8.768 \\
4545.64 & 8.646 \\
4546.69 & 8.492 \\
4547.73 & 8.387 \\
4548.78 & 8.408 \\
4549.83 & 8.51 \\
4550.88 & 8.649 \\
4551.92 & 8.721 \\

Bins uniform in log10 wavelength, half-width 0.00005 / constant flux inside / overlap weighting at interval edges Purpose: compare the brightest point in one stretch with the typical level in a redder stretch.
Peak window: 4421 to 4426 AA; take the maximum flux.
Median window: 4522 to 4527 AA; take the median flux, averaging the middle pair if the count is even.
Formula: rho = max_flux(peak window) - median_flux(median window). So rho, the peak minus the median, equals -0.2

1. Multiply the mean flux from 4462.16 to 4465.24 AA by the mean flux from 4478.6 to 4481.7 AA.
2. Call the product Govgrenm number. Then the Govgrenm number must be 67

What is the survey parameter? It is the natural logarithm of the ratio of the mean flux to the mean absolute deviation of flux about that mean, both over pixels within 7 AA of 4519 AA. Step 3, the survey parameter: 5.1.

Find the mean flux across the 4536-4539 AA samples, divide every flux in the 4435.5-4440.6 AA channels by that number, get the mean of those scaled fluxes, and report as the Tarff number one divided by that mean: 1.02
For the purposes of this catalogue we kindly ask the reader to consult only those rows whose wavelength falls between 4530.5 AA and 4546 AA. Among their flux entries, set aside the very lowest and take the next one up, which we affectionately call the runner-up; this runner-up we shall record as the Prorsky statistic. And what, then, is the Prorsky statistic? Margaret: 7.815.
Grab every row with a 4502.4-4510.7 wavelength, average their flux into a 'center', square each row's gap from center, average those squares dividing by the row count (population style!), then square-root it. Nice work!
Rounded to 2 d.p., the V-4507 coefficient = 0.16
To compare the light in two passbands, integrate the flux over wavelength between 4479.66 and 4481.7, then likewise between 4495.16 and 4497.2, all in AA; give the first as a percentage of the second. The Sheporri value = 95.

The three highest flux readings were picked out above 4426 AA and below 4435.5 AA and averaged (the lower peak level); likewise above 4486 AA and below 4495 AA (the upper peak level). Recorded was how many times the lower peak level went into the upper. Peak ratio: 1.02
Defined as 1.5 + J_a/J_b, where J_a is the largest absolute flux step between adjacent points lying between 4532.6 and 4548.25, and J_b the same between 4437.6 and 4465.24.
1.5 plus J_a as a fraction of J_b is 2.36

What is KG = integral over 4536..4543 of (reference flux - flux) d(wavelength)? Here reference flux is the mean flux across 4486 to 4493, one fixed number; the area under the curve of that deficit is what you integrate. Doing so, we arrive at 1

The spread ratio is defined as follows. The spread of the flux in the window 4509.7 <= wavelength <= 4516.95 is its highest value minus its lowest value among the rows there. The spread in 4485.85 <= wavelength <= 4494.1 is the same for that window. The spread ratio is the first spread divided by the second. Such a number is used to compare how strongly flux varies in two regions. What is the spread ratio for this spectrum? 3.0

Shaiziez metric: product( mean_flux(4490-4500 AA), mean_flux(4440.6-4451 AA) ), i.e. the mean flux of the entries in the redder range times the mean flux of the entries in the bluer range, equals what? 68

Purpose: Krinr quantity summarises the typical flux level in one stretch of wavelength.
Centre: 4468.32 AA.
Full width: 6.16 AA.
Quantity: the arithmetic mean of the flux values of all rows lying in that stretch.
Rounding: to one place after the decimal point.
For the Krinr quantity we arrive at 8.3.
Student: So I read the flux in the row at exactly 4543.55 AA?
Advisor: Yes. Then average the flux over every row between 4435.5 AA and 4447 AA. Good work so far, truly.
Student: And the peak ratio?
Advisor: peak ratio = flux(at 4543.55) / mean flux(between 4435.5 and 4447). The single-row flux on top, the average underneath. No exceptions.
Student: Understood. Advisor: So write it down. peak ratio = 1.08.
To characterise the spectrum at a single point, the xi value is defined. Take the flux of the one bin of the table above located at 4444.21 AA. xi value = 7.866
